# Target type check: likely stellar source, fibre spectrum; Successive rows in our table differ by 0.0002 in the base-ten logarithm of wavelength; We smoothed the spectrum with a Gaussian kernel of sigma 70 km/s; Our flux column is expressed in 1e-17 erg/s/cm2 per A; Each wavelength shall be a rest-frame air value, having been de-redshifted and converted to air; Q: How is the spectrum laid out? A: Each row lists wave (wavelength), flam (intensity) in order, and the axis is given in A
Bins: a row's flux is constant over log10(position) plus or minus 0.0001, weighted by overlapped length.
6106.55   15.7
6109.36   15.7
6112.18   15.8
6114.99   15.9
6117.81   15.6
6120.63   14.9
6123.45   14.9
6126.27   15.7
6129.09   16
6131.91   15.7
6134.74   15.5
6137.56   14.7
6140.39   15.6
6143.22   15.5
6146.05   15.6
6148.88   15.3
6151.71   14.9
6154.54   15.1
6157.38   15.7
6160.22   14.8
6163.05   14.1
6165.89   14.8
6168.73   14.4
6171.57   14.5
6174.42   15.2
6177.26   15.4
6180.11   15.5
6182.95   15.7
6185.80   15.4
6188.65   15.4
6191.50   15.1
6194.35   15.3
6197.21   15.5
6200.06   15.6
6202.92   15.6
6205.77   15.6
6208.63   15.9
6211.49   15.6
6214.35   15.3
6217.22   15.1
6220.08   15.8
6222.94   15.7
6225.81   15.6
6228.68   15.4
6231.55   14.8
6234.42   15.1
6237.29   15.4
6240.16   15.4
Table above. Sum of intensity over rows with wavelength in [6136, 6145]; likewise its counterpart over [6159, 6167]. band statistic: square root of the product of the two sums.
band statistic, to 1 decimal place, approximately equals 44.7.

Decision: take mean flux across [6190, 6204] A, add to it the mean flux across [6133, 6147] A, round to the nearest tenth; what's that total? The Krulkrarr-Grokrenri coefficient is 30.8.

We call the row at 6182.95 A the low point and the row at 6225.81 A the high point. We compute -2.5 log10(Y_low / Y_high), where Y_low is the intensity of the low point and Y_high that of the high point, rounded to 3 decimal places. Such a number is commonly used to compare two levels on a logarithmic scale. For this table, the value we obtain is -0.007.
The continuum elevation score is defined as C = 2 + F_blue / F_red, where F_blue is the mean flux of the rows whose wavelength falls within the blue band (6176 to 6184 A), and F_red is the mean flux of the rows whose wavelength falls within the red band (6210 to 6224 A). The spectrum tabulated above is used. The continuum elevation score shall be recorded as 3.002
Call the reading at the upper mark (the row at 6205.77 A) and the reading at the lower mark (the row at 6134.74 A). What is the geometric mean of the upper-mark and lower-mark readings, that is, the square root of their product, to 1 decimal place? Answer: 15.5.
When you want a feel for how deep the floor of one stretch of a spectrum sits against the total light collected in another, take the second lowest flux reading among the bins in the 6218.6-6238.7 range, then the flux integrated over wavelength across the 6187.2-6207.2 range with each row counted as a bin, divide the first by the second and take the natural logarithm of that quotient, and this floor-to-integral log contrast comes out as -3.02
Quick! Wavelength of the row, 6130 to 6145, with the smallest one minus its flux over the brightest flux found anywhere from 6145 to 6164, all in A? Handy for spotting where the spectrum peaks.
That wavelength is 6131.91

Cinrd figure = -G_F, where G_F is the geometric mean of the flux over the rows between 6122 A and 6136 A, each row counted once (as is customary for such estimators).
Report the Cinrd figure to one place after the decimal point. -15.6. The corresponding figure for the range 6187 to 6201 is -15.4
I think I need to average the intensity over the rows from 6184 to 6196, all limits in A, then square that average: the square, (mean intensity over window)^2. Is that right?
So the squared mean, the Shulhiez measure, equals 234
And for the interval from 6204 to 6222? 242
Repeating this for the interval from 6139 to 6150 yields 240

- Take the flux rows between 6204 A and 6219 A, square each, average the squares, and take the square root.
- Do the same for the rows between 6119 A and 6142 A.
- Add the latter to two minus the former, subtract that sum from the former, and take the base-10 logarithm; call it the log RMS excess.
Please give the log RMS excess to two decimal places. 1.13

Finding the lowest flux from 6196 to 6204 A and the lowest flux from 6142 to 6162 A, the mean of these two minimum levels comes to 15.15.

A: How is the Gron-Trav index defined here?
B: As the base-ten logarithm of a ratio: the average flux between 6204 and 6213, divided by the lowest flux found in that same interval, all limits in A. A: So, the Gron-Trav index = 0.003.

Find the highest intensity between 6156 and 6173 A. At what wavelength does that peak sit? 6157.38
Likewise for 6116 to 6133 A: 6129.09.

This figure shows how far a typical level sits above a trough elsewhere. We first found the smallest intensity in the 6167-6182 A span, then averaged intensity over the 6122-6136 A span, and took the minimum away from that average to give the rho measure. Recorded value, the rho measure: 1.2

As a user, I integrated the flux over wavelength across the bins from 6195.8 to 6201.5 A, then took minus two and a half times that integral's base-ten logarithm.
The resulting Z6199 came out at -4.87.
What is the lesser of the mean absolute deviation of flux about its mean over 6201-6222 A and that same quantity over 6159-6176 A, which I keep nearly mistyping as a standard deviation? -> 0.204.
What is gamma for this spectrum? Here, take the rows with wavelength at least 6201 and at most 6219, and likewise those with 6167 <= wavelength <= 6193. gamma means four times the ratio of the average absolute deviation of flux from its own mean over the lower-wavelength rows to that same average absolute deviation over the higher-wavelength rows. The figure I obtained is 6.5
